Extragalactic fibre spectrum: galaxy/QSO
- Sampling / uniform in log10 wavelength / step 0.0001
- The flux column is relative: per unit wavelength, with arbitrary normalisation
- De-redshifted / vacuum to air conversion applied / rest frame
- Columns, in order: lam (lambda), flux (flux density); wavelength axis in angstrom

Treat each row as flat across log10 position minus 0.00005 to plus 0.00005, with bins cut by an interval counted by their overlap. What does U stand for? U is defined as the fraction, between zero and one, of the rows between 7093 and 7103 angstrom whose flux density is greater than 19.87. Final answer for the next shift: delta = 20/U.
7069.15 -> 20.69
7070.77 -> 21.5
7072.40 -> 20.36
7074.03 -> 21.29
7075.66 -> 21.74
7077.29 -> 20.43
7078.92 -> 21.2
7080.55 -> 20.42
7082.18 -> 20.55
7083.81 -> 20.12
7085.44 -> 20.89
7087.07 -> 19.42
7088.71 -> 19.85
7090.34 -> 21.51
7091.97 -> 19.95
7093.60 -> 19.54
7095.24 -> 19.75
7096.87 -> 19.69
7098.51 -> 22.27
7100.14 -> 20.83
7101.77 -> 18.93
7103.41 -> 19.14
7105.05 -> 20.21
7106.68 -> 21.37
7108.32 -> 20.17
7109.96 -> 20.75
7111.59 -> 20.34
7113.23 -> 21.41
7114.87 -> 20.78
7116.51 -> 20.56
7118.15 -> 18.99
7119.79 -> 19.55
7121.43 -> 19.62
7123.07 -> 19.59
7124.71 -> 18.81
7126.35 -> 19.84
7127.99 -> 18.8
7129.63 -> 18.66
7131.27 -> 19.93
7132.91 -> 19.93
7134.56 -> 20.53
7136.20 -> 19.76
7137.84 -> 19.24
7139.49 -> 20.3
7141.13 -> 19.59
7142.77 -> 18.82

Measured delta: 60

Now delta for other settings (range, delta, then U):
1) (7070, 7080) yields 20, 1.0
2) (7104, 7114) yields 20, 1.0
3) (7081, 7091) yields 30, 0.7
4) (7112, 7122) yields 40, 0.5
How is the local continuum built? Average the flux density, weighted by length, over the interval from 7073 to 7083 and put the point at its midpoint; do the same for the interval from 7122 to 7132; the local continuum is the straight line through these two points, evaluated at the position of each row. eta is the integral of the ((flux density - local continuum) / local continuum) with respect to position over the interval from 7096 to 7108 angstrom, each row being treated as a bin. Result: 0.13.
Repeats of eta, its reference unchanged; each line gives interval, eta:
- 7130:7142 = 0.55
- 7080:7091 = -0.16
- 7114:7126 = 0.12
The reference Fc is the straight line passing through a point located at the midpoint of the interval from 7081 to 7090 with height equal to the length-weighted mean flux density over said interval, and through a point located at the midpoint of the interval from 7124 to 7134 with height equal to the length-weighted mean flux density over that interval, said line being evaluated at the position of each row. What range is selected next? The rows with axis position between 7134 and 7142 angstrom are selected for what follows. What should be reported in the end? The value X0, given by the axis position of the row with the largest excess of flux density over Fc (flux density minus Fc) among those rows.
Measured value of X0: 7134.56 angstrom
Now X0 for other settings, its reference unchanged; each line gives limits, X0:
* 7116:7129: 7116.51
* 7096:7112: 7098.51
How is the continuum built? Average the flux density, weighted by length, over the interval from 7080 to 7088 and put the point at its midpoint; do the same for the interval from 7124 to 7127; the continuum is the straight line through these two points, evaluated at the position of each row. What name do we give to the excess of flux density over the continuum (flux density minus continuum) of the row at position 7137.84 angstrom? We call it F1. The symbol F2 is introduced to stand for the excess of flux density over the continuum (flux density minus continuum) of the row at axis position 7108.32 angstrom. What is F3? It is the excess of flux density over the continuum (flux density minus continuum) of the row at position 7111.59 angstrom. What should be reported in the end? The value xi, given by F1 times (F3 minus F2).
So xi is 0.0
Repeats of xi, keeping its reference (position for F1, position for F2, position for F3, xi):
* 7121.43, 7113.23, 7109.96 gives -0.2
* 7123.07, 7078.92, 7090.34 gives 0.1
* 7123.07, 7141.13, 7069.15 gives -0.1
